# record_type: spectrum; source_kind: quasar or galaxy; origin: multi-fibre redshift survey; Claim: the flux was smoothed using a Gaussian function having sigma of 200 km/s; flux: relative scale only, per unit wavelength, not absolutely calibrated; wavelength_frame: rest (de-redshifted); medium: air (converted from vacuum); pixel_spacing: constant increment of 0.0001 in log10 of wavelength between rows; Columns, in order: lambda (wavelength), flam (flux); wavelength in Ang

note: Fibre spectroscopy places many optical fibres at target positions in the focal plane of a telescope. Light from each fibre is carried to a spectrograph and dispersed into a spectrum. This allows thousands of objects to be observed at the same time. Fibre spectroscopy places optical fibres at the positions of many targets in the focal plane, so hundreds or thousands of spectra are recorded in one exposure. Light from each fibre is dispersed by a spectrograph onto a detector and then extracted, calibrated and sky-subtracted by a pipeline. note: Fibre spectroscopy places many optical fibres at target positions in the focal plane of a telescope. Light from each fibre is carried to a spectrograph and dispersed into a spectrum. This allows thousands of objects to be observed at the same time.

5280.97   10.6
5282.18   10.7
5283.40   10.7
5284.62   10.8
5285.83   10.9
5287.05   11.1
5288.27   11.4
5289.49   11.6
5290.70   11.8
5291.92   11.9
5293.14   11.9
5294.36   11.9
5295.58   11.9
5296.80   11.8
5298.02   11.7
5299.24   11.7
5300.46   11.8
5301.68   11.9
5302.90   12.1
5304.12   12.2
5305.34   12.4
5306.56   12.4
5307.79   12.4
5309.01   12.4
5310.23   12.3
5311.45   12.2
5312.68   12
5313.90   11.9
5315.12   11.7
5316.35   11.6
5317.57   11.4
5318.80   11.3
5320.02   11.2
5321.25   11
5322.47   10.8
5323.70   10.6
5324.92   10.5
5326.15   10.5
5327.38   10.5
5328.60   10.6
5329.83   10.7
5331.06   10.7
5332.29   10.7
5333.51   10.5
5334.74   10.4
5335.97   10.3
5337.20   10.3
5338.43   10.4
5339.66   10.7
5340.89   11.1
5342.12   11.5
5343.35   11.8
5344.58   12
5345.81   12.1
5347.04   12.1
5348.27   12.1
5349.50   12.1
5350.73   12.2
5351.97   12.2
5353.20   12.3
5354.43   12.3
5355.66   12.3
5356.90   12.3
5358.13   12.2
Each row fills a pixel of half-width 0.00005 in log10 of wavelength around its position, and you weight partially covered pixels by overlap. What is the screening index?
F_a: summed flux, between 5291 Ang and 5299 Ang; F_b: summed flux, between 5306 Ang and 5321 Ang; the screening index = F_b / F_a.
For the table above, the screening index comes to 2.0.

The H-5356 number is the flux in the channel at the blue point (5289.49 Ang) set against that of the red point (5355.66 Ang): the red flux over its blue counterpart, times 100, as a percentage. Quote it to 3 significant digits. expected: 106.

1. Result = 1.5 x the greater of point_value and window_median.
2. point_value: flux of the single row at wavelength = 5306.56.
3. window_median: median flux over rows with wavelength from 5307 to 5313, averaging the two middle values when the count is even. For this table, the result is 18.6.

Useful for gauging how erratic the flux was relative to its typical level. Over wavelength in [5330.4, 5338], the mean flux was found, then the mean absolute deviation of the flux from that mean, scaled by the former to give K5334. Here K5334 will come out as 0.0143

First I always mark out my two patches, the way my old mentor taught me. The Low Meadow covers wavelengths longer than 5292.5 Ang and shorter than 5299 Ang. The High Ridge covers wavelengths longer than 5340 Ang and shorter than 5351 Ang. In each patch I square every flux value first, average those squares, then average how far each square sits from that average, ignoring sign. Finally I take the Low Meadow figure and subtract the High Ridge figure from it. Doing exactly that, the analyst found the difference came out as -4.9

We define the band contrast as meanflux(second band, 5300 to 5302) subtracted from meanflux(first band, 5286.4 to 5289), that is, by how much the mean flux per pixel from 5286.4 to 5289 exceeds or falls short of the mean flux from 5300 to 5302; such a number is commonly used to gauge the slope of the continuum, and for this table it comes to -0.6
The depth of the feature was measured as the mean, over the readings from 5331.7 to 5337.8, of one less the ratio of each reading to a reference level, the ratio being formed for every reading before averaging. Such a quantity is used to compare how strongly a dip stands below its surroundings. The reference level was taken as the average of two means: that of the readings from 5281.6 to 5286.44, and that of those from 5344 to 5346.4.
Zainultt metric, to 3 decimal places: 0.085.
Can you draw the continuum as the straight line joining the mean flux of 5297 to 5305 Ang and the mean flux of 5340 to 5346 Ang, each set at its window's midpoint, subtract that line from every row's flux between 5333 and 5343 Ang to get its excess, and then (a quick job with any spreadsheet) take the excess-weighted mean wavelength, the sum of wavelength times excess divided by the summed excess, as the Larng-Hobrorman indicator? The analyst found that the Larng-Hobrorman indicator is 5336.9 Ang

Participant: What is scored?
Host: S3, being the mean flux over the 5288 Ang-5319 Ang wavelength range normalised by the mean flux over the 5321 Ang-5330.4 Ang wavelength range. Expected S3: 1.12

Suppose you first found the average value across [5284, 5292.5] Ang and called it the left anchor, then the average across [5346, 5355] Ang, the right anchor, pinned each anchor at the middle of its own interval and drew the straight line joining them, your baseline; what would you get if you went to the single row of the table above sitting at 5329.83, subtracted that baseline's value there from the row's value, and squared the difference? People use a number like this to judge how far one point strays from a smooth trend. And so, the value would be 1.5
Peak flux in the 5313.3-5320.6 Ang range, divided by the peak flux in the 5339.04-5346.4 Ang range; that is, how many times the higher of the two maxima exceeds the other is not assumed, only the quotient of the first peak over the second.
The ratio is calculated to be 0.98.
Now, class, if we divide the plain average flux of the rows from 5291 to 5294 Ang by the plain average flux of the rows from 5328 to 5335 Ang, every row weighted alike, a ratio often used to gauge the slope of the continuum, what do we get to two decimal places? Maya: 1.12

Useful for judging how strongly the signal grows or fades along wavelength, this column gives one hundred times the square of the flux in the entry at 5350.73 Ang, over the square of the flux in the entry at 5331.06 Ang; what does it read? 130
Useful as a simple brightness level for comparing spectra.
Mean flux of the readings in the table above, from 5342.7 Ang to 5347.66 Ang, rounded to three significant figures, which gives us 12.0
